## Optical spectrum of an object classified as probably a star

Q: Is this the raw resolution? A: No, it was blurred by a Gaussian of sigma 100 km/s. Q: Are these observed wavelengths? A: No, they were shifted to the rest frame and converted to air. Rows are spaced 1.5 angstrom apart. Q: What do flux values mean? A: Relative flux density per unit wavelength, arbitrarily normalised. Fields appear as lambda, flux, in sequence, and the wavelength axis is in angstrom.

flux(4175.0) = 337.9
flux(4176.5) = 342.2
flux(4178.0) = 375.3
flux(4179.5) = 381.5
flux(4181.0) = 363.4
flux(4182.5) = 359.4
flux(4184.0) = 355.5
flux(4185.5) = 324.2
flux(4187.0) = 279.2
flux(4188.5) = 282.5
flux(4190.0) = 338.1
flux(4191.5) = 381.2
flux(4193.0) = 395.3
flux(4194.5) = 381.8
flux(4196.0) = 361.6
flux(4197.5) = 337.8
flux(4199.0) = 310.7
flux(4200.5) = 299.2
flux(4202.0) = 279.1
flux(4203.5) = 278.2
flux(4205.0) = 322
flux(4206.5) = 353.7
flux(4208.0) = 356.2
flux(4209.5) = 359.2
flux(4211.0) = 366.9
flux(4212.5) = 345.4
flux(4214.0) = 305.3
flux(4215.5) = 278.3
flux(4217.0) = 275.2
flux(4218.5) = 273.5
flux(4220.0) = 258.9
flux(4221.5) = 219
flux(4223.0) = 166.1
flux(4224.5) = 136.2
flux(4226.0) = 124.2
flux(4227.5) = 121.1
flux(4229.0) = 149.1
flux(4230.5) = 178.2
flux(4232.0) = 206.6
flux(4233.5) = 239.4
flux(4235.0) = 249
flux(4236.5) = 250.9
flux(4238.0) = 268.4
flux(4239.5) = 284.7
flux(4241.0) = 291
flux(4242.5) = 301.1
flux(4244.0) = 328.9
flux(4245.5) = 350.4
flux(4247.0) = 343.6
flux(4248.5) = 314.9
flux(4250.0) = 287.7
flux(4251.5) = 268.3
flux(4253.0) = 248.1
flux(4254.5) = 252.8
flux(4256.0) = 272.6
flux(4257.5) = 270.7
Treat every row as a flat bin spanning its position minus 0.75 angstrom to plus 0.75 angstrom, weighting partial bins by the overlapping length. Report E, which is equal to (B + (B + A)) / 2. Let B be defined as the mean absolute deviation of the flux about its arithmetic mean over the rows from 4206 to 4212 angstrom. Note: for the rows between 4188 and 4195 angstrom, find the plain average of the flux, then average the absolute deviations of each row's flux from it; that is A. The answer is 22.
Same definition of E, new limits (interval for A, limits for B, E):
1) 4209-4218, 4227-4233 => 46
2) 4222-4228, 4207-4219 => 44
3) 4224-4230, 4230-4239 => 31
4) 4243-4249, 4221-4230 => 33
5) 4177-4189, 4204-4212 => 29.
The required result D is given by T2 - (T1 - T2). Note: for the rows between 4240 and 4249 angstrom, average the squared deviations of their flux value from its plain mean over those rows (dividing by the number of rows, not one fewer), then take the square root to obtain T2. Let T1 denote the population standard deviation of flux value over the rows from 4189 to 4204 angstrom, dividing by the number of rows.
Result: 2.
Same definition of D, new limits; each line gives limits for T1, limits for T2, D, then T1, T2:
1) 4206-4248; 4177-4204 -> 4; 75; 40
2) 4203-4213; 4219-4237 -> 71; 29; 50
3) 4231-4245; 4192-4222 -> 57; 35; 46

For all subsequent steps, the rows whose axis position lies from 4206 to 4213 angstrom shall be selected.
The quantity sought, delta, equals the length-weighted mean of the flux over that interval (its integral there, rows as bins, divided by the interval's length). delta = 357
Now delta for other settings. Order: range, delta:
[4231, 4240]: 247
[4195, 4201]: 331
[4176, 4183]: 365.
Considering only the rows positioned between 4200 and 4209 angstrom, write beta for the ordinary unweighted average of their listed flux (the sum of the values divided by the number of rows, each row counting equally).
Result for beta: 315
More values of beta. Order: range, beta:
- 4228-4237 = 212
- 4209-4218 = 322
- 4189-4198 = 366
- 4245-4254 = 302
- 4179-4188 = 344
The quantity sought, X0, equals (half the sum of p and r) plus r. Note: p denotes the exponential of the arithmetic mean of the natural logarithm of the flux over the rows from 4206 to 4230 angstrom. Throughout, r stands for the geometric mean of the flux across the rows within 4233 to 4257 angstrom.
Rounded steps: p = 238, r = 283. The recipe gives 543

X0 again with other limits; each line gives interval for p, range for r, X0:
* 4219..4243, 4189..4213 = 613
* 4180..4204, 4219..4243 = 474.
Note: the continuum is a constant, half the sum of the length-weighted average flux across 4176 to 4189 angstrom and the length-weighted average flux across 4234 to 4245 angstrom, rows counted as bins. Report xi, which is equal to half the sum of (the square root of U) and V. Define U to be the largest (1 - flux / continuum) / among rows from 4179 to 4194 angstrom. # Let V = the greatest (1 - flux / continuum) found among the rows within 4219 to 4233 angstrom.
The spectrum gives 0.468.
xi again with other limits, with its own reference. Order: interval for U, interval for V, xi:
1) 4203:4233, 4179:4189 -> 0.444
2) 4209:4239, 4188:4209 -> 0.445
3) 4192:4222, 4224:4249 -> 0.579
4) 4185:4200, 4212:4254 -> 0.468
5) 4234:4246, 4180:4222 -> 0.374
